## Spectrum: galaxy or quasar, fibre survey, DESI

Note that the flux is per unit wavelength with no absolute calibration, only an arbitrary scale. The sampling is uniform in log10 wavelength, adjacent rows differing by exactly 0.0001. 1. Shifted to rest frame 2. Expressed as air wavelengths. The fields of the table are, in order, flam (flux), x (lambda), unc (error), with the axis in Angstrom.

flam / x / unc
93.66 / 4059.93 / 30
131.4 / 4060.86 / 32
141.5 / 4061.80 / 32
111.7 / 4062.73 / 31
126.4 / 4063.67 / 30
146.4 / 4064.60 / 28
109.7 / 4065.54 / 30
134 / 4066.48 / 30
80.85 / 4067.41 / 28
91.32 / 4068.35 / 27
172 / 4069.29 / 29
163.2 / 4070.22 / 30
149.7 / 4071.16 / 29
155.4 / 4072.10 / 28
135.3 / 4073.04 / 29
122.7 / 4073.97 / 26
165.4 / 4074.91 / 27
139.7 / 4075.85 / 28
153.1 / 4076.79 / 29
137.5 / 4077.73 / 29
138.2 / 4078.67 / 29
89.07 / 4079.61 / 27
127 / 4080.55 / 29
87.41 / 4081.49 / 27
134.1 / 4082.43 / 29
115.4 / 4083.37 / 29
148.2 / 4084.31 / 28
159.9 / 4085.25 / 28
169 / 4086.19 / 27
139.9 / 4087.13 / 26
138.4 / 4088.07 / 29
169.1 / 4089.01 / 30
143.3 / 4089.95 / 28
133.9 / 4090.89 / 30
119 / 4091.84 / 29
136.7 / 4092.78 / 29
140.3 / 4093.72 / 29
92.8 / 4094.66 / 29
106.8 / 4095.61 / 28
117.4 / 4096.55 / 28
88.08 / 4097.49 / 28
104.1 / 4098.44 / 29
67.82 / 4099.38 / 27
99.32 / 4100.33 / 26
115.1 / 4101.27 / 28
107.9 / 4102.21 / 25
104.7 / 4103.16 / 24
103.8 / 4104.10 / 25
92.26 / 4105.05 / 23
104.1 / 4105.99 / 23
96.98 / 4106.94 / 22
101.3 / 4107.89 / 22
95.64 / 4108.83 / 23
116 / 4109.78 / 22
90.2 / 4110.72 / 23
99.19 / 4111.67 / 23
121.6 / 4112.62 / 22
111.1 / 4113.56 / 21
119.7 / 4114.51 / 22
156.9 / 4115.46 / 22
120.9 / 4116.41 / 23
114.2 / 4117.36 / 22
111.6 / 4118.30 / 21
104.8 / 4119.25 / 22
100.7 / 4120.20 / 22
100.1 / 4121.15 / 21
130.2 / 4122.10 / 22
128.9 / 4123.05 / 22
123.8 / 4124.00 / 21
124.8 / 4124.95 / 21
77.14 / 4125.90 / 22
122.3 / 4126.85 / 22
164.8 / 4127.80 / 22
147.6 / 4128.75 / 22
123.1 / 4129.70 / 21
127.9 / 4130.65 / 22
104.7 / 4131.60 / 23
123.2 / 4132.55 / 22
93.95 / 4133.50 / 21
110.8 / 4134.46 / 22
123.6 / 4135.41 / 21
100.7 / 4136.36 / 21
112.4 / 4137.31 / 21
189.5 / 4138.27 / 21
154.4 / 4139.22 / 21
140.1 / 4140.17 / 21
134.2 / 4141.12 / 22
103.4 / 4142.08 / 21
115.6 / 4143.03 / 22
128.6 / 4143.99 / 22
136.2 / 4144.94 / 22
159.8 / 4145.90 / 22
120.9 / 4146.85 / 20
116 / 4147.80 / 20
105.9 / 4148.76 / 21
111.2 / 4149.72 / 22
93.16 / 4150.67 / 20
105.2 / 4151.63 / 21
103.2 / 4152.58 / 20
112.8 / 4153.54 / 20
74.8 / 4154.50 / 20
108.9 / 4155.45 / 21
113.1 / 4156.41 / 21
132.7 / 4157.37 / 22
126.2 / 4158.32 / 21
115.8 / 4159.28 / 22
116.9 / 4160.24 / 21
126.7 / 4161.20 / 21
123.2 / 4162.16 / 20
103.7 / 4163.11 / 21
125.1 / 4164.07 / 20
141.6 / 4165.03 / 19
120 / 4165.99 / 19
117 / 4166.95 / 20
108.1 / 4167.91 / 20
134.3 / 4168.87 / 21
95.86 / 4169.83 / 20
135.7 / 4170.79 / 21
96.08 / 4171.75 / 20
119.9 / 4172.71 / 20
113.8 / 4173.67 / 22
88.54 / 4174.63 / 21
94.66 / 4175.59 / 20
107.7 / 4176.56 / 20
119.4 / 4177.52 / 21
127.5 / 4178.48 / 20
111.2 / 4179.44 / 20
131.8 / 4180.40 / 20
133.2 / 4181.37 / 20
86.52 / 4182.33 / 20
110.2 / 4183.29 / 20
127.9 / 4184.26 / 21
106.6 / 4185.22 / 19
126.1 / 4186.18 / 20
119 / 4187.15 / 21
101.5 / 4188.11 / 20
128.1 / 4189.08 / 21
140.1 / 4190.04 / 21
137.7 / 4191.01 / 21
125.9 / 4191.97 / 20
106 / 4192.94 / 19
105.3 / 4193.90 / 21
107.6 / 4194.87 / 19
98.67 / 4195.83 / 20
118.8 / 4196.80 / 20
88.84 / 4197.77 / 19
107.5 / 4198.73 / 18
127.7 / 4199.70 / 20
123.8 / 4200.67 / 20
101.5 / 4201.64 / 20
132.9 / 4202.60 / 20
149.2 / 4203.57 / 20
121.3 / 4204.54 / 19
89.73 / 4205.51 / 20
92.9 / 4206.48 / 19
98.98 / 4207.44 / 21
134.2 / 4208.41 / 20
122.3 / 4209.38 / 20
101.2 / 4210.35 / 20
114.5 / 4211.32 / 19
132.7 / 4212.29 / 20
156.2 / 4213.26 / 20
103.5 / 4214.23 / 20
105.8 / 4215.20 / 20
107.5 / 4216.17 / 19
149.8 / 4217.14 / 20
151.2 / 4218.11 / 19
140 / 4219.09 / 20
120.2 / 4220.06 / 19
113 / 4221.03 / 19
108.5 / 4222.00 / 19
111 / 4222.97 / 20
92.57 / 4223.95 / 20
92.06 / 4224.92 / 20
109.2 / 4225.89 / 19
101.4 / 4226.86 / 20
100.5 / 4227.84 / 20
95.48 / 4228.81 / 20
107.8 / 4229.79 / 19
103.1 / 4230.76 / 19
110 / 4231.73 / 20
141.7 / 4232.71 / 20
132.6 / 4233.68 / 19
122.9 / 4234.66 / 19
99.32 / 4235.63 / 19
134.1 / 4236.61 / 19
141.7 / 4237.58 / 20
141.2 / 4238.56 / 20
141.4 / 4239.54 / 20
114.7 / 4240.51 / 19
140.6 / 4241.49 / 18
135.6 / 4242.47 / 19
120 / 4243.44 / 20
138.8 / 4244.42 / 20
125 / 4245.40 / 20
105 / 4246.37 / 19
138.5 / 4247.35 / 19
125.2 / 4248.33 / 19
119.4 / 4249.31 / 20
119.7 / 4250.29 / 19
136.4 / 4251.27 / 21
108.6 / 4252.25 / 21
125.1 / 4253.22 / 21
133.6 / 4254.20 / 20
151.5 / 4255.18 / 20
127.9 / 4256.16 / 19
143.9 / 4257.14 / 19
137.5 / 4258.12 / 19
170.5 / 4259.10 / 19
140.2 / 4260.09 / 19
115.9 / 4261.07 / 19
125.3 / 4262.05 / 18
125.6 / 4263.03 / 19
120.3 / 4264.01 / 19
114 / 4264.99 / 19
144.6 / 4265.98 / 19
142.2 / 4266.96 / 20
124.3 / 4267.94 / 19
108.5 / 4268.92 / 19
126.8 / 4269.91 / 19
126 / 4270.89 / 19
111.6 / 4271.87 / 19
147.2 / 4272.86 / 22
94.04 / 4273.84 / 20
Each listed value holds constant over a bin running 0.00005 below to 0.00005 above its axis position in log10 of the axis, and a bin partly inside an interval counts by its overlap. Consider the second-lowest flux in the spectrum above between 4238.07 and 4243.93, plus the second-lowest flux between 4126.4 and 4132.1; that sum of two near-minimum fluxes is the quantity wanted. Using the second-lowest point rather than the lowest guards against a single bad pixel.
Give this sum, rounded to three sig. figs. 242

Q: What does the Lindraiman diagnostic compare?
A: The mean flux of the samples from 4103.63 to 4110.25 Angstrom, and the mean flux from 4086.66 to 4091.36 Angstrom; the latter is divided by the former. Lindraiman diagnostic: 1.4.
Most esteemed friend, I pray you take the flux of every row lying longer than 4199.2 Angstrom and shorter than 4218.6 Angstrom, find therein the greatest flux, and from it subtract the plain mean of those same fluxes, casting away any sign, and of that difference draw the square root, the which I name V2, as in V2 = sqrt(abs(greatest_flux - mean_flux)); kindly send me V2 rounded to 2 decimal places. 5.95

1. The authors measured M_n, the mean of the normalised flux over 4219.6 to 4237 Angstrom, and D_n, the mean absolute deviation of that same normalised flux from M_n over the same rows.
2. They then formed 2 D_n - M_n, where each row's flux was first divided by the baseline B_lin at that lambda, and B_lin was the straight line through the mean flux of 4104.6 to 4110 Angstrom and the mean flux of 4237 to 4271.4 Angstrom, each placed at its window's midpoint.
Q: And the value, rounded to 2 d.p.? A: -0.71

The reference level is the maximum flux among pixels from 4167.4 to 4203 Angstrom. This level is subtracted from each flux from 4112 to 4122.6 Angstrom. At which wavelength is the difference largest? 4115.46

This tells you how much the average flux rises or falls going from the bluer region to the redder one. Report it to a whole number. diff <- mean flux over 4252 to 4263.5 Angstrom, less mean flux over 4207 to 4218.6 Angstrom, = 11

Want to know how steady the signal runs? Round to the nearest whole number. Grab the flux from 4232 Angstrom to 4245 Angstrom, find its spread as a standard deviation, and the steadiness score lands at 13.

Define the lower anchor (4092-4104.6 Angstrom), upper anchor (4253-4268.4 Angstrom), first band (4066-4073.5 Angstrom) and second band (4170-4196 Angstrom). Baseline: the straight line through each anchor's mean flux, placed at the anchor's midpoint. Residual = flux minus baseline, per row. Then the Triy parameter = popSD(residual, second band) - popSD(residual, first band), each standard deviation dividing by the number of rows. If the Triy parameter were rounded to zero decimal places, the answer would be -16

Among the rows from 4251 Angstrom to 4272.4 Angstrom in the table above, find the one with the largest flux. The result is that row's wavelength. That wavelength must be 4259.10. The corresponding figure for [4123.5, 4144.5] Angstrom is 4138.27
